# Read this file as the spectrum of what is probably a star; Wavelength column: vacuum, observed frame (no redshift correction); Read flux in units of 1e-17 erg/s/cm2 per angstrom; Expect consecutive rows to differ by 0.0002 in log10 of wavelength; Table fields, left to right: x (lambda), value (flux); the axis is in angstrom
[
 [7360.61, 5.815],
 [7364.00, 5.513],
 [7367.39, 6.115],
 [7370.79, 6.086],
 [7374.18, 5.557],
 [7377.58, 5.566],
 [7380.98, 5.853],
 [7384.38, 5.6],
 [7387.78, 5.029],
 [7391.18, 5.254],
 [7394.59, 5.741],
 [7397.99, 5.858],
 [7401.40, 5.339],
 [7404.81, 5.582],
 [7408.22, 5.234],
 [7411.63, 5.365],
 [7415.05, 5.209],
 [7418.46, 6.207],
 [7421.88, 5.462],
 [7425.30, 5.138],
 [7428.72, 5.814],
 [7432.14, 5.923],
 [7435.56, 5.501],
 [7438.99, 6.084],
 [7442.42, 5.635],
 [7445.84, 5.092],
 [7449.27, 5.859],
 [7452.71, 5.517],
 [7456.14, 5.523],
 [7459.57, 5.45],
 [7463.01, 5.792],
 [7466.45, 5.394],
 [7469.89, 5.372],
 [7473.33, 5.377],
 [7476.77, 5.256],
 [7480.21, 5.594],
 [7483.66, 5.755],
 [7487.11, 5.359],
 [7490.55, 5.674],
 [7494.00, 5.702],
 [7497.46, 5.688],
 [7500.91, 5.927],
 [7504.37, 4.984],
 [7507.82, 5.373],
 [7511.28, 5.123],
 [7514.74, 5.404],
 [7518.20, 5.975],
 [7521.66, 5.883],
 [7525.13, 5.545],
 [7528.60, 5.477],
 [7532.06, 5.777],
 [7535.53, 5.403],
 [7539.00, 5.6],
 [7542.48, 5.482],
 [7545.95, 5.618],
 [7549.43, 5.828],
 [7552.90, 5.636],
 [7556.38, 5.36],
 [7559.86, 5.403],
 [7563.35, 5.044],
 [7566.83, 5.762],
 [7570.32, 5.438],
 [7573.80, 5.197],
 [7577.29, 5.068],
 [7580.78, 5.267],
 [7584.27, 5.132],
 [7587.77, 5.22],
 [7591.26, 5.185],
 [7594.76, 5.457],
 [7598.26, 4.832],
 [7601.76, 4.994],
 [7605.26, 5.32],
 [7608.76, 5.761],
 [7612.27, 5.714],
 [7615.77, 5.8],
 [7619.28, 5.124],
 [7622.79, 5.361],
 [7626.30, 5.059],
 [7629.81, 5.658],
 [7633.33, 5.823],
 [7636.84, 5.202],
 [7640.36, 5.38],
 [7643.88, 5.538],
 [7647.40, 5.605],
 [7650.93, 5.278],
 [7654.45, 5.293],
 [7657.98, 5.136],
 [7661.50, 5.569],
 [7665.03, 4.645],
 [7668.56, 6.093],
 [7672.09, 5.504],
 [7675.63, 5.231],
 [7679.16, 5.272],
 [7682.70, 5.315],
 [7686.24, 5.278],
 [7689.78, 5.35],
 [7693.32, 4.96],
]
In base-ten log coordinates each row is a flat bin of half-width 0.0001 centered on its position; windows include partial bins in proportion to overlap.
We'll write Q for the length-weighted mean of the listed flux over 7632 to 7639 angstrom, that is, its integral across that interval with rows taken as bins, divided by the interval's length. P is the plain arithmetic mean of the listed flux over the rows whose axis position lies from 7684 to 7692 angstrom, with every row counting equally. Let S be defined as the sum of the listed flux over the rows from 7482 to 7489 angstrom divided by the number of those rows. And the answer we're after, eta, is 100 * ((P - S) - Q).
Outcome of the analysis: -573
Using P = 5.3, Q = 5.49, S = 5.6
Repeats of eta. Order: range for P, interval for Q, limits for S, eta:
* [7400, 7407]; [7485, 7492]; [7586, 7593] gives -527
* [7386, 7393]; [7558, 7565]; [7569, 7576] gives -540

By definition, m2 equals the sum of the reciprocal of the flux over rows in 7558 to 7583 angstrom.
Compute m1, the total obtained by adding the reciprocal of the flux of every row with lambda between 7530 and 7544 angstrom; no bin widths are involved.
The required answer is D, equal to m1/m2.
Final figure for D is 0.5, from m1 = 0.7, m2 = 1.3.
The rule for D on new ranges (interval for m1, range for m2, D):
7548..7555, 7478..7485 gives 1.0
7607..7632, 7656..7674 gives 1.4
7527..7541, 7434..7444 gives 1.4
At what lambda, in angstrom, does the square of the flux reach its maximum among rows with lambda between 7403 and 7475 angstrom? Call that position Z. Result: 7418.46 angstrom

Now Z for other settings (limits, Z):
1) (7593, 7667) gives 7633.33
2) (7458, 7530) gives 7518.20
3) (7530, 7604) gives 7549.43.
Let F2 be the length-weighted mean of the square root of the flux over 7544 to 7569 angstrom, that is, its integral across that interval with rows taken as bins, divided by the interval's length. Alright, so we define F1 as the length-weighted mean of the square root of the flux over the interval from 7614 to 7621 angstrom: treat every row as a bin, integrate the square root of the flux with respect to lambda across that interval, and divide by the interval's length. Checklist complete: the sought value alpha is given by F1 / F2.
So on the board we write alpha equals 1.00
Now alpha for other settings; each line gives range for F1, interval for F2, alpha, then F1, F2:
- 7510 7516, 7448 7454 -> 0.96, 2.29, 2.381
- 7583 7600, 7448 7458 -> 0.96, 2.27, 2.370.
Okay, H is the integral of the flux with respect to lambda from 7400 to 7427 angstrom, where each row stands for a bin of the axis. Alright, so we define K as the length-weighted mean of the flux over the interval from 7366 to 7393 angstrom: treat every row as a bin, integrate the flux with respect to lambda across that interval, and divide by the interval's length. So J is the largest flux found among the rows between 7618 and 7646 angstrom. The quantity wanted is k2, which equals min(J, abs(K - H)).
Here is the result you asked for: 5.82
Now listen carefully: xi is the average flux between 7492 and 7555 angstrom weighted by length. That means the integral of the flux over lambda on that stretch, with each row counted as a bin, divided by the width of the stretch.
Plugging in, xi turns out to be 5.58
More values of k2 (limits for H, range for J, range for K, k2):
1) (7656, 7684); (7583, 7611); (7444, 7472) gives 5.76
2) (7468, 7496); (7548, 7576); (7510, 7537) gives 5.83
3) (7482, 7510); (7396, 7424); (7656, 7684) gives 6.21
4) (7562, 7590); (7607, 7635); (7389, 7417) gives 5.82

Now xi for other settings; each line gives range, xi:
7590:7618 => 5.38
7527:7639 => 5.41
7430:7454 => 5.66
